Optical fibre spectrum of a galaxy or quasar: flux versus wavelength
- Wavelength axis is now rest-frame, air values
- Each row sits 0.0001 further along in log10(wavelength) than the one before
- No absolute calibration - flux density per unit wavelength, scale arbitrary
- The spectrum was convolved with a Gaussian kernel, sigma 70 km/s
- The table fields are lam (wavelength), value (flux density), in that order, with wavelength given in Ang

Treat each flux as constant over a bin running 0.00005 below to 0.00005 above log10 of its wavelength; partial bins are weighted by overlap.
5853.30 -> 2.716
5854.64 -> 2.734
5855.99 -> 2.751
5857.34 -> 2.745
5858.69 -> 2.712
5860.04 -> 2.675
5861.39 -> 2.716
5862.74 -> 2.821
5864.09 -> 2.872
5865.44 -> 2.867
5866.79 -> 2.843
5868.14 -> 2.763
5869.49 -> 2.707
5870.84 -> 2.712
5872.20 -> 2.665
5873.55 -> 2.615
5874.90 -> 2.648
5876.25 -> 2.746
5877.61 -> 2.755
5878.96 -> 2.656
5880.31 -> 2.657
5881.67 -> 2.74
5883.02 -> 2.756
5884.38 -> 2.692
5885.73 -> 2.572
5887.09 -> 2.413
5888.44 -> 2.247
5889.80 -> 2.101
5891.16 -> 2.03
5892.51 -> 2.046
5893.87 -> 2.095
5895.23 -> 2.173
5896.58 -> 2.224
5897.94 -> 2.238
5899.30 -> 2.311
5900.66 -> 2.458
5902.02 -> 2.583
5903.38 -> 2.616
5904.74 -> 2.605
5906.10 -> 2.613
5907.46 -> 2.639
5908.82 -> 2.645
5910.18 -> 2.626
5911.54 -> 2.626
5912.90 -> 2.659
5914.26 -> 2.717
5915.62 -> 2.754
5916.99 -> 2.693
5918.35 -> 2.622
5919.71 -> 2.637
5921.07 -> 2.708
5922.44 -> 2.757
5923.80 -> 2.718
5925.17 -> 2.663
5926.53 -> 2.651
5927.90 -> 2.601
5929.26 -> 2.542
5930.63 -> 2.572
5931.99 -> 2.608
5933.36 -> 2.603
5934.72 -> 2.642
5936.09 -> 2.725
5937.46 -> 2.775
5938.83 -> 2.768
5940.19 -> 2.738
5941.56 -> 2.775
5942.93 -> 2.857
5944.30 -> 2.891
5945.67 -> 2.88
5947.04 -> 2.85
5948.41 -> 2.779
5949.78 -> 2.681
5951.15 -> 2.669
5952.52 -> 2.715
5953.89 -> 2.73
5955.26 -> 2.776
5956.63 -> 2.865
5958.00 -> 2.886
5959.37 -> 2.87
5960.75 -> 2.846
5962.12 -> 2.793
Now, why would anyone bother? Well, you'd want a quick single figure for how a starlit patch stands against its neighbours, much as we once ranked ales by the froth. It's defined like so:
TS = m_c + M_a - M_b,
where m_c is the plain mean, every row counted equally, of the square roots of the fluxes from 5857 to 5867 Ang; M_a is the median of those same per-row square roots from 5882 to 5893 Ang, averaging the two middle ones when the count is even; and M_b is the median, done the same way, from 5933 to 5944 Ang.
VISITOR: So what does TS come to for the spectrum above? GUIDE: 1.53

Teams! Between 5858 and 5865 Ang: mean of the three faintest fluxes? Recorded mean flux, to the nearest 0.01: 2.70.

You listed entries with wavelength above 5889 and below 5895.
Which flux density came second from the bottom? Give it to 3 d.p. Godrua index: 2.046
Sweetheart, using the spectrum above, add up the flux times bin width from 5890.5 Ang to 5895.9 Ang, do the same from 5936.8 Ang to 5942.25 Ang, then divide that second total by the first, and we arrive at 1.3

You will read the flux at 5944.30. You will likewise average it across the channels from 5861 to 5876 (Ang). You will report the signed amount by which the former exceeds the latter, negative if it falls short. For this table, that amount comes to 0.14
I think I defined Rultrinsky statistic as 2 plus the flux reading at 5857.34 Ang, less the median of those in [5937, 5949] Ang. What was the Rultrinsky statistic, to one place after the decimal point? 2.0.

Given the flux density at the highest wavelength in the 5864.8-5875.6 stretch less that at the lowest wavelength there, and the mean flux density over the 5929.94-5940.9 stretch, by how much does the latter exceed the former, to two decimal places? 2.90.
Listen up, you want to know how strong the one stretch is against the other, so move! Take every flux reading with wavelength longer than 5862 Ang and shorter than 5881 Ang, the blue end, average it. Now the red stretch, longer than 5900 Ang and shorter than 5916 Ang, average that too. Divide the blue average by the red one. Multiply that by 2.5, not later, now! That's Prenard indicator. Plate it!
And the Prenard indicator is 2.6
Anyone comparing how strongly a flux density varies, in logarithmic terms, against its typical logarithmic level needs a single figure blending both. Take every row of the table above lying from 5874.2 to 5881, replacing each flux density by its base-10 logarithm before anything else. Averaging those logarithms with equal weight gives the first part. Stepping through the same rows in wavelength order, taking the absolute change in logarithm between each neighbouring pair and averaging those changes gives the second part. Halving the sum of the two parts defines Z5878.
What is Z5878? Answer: 0.2192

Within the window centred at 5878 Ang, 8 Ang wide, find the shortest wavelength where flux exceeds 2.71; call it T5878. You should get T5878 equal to 5876.25 Ang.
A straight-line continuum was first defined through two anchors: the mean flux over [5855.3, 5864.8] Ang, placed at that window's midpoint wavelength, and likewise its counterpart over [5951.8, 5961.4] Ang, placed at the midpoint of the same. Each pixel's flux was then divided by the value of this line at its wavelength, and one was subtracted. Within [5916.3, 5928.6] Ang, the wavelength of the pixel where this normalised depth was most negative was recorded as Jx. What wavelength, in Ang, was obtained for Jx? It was 5927.90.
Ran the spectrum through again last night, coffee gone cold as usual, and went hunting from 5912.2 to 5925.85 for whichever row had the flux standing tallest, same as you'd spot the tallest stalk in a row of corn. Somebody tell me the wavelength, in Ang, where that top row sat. 5922.44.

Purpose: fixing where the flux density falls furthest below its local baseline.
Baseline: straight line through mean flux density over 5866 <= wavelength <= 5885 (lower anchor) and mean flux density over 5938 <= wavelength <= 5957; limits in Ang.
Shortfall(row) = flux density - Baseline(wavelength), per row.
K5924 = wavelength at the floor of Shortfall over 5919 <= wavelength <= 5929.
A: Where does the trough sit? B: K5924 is 5927.90 Ang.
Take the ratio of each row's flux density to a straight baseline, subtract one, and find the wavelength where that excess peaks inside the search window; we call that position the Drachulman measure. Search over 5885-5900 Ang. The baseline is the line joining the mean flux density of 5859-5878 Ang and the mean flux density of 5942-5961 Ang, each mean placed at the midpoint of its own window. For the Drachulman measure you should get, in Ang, 5885.73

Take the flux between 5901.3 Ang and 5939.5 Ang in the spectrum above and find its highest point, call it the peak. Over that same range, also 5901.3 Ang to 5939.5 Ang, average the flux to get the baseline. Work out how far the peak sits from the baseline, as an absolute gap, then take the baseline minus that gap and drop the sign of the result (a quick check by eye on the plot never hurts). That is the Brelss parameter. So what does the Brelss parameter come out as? 2.54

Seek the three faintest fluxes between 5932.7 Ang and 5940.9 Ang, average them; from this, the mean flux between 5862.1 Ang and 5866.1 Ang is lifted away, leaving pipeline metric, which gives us -0.20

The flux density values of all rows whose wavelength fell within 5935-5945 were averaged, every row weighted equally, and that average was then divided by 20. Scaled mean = 0.139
